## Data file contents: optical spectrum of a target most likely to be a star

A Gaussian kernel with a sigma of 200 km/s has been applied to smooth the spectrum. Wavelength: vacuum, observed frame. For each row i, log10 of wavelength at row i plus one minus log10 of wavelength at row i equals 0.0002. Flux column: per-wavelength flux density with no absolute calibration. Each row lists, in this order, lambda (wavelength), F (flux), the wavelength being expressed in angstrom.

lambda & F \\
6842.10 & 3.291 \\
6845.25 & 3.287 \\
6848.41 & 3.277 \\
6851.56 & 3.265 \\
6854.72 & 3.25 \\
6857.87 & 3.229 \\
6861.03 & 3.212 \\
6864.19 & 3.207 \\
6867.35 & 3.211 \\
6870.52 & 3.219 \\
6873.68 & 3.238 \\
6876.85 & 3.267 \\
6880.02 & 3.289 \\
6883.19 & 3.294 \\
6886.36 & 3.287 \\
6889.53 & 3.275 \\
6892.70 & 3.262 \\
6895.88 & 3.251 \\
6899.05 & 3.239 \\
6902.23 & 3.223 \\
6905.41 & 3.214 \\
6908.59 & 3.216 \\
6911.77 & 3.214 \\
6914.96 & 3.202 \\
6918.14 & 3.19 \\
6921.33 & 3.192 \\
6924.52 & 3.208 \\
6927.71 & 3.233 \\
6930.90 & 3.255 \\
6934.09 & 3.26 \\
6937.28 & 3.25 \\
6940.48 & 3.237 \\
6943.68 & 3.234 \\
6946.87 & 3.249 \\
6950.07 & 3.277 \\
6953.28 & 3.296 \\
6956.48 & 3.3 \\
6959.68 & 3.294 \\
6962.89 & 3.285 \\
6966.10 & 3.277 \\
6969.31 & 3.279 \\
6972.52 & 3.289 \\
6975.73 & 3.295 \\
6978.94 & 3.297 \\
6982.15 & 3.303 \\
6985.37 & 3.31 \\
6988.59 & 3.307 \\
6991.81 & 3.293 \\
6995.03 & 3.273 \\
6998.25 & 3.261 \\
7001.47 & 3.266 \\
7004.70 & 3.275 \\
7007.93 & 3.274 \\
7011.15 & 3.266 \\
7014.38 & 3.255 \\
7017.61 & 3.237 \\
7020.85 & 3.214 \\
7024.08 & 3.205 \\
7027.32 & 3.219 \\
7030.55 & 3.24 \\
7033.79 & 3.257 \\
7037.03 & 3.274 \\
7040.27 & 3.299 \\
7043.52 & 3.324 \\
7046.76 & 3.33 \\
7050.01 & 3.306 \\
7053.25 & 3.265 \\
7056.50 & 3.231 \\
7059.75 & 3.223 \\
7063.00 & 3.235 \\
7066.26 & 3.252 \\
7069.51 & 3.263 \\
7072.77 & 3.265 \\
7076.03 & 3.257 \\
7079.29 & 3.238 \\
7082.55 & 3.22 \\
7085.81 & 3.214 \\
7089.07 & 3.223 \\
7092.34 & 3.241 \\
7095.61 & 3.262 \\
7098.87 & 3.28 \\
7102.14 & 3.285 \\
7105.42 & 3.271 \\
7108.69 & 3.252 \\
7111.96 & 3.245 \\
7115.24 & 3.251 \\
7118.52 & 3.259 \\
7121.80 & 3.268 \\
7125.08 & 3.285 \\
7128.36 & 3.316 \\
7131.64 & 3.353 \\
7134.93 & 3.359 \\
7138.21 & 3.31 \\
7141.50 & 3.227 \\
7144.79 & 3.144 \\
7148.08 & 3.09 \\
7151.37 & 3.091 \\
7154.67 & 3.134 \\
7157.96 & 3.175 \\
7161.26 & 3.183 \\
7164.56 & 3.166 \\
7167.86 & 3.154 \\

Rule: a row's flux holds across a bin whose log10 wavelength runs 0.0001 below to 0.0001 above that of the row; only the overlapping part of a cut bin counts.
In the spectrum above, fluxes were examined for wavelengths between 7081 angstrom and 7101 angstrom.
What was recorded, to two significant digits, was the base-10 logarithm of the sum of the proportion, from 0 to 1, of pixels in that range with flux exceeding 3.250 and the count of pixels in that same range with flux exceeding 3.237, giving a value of 0.52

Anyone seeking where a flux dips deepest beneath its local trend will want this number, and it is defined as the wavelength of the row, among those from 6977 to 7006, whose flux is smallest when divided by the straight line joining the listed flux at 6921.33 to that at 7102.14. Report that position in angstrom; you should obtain 6998.25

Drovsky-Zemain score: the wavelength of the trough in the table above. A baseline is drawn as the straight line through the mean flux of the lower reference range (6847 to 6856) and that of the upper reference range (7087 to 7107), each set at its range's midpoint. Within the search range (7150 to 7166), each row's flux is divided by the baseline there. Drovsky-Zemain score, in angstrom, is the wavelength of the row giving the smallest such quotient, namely 7151.37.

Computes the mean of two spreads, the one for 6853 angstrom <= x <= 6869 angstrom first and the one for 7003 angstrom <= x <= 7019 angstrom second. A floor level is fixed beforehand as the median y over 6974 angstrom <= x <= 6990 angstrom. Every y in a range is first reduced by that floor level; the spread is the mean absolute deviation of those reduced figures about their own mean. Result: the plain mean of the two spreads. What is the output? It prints 0.013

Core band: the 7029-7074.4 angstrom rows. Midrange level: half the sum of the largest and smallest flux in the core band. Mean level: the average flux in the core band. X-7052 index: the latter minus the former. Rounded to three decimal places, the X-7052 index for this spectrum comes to -0.008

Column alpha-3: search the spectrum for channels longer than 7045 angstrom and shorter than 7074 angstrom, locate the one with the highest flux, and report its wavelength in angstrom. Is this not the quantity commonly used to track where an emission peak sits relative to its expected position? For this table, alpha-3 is 7046.76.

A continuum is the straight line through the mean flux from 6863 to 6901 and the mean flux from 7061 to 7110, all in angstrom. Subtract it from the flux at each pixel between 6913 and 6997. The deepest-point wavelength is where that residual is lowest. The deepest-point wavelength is 6918.14 angstrom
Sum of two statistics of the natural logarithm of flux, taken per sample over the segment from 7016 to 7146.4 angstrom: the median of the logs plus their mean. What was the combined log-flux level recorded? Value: 2.36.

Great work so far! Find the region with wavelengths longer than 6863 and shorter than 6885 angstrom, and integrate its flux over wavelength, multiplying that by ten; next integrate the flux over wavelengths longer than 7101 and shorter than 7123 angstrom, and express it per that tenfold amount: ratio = 0.10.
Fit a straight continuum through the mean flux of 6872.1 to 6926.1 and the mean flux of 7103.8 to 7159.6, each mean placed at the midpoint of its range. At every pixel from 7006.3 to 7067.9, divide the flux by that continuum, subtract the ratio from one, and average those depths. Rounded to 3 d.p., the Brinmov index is -0.006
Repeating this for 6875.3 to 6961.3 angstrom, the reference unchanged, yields -0.003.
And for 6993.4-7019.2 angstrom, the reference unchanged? -0.008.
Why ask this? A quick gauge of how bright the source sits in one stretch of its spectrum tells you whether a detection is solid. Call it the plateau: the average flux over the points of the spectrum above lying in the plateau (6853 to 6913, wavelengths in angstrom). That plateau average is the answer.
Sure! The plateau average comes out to 3.24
